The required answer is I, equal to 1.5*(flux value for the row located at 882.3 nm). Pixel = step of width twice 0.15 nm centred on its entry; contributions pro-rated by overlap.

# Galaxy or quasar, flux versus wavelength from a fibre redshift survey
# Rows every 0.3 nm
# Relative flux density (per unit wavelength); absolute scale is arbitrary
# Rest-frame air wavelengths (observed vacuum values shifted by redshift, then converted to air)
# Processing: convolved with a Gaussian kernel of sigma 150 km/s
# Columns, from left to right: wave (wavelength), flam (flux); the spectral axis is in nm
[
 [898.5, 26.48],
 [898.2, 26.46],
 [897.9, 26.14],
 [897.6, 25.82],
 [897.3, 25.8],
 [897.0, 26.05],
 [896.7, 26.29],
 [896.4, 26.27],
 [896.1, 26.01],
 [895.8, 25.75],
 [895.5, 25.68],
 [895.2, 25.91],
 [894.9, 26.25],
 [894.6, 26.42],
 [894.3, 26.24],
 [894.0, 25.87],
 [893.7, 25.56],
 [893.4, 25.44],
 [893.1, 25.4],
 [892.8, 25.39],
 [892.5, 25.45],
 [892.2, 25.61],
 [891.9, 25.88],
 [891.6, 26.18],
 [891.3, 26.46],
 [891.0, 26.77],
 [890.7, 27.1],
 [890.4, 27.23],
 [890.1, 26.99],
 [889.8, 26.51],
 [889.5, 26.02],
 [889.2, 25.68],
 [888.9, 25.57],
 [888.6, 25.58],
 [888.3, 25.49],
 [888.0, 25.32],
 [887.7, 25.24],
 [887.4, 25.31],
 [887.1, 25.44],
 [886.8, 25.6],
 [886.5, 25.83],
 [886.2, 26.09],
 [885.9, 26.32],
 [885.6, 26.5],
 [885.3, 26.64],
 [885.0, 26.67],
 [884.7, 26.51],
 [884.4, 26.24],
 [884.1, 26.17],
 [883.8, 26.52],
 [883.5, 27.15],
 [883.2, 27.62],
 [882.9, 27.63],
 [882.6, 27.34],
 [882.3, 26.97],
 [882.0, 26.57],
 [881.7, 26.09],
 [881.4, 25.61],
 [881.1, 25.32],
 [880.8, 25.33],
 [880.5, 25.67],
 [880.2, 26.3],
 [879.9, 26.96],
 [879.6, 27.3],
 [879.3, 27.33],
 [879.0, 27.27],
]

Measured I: 40.5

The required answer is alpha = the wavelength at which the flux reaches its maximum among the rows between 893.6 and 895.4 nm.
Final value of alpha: 894.6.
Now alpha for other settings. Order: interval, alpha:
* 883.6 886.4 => 885.0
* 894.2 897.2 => 894.6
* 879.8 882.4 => 882.3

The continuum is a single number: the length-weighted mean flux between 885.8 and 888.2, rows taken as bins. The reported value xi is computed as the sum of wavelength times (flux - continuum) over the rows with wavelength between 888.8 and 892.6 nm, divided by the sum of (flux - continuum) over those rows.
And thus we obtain 890.55 nm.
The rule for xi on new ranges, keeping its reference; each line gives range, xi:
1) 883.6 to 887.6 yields 884.84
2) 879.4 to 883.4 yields 881.83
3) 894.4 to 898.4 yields 896.43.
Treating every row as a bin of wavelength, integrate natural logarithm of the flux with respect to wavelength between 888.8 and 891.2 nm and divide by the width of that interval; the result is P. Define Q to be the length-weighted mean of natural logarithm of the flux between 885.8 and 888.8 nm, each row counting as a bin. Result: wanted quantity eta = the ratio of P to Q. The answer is 1.01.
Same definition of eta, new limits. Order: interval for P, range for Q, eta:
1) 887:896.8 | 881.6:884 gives 0.99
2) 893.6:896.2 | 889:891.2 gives 0.99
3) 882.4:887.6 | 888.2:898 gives 1.00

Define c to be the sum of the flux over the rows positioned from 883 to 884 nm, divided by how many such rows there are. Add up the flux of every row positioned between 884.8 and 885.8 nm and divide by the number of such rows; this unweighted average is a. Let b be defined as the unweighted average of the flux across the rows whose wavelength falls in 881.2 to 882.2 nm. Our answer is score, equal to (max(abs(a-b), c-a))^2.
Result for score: 0.26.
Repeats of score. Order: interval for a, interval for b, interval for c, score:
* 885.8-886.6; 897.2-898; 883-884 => 1.03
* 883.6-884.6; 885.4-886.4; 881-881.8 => 0.00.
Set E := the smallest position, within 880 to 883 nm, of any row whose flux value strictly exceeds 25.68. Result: 880.2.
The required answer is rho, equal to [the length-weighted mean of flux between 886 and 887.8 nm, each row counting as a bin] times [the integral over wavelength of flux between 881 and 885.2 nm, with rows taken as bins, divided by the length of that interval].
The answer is 682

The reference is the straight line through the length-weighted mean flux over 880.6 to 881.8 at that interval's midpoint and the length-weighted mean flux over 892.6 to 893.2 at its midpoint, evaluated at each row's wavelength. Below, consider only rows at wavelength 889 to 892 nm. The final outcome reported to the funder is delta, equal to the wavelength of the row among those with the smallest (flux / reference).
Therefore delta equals 889.2 nm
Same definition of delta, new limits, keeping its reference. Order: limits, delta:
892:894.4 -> 892.8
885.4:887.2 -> 887.1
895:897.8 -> 895.5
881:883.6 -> 881.1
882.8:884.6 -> 884.1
